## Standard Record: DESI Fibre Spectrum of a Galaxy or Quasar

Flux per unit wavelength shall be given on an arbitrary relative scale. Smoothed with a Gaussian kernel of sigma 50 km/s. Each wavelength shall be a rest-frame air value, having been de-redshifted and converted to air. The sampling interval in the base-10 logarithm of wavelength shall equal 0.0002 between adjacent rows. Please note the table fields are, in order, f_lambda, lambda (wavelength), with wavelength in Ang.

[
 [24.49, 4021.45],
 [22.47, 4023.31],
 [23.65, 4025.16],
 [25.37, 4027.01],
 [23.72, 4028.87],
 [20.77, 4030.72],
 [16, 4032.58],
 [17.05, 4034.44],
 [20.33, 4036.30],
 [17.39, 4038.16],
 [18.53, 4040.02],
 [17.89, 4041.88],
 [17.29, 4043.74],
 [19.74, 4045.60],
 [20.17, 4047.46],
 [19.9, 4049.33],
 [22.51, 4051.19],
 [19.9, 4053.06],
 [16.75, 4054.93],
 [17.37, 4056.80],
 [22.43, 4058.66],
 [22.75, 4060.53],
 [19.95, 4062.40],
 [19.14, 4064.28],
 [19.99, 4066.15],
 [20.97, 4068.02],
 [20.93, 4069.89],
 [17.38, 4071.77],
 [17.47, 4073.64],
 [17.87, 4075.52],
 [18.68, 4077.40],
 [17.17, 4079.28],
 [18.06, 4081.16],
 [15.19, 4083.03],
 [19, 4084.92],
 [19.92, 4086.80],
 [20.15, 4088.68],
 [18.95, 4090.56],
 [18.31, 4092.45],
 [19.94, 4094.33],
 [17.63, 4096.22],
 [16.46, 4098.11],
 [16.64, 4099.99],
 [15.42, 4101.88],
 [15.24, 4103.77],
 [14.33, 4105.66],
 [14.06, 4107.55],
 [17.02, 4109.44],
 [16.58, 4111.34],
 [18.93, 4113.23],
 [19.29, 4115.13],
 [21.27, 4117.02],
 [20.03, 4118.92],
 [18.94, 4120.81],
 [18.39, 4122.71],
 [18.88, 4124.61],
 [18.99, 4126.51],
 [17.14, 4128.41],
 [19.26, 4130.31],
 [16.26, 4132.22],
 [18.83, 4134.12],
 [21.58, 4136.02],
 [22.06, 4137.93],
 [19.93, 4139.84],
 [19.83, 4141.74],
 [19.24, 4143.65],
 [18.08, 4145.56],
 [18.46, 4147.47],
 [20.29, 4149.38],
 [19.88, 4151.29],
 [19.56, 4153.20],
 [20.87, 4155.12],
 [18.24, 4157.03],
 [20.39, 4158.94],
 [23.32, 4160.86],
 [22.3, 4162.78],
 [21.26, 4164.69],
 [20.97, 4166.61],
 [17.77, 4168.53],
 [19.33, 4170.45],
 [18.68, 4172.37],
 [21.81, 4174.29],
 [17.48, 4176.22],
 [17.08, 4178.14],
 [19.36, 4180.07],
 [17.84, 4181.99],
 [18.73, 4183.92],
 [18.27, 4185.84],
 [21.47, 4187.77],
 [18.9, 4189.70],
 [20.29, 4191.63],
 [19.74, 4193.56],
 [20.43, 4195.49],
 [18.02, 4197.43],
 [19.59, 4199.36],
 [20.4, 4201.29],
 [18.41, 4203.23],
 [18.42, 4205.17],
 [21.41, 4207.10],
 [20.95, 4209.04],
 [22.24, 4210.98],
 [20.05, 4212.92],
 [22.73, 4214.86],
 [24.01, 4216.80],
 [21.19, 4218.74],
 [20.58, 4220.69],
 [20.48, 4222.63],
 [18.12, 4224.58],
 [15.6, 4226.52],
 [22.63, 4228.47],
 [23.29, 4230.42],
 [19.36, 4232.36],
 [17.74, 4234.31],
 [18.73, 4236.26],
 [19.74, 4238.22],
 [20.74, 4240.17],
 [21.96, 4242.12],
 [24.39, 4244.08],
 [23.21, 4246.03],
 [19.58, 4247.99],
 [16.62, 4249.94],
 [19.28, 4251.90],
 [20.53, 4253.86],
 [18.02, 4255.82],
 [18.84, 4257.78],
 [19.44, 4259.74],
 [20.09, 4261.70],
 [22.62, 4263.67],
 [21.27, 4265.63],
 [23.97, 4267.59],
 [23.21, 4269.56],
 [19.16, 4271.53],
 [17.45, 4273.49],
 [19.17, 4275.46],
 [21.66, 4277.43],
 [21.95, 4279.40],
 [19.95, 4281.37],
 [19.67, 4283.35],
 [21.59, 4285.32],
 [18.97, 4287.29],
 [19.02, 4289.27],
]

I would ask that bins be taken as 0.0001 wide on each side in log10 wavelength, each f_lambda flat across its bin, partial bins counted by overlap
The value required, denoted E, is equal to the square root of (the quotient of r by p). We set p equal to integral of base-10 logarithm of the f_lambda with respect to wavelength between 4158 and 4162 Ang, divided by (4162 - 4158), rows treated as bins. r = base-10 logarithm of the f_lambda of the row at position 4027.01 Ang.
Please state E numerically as 1.03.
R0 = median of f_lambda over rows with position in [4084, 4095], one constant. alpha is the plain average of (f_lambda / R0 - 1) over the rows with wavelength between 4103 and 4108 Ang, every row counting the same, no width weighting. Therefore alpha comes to -0.25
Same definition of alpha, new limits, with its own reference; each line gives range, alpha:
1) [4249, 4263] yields -0.02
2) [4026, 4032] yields 0.20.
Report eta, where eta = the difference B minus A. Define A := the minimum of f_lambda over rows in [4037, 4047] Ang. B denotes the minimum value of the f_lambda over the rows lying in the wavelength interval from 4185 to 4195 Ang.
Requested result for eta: 1.0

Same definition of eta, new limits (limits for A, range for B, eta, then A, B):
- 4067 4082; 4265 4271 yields 4.1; 17.17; 21.27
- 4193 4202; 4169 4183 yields -0.9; 18.02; 17.08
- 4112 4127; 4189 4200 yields -0.4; 18.39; 18.02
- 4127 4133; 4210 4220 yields 3.8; 16.26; 20.05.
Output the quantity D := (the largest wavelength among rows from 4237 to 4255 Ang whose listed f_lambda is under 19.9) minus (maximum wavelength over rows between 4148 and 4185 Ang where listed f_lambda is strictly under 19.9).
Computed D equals 68.0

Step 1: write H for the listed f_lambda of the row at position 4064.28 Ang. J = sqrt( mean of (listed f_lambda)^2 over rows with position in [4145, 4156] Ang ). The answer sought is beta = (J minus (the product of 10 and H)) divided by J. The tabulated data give -8.8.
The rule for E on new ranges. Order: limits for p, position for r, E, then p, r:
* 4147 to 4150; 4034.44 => 0.98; 1.29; 1.23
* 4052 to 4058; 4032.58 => 0.98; 1.26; 1.20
